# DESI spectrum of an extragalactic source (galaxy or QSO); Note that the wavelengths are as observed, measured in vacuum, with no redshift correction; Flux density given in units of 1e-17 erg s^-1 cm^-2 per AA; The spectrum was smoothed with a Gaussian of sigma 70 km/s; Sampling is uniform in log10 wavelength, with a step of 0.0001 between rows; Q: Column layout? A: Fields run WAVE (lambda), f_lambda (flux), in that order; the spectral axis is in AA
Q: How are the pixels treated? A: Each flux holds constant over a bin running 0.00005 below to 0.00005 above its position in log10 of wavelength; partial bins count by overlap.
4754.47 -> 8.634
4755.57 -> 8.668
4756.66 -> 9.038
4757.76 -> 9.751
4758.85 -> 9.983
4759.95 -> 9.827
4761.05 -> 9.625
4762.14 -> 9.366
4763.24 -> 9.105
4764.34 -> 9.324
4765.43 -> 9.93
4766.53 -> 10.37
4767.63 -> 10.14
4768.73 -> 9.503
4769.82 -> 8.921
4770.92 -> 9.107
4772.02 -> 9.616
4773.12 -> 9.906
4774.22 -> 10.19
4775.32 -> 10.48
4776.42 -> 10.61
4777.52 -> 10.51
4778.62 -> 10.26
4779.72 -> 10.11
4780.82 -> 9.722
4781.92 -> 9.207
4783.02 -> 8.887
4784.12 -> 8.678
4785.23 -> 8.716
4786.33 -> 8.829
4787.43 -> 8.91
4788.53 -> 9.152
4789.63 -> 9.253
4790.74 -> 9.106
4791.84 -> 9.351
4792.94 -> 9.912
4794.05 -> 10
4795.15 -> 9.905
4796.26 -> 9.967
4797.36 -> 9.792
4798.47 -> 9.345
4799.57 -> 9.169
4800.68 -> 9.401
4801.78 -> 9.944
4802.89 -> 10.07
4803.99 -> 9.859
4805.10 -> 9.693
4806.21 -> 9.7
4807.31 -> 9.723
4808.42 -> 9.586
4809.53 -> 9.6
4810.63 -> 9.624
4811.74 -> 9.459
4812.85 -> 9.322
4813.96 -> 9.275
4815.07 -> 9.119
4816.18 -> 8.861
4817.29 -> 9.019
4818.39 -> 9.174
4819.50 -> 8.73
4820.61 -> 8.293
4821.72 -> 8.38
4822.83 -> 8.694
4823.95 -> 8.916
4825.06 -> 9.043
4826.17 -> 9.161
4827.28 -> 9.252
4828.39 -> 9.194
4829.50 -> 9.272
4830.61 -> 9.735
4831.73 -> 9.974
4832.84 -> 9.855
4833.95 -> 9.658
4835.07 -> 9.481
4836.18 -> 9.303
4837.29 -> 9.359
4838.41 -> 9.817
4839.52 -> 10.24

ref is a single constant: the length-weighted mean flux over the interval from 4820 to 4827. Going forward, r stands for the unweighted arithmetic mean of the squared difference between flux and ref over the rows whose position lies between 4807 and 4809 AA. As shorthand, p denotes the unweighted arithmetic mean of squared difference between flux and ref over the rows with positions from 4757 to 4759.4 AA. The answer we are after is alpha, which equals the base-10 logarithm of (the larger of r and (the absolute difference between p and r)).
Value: -0.09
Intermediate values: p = 1.2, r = 0.8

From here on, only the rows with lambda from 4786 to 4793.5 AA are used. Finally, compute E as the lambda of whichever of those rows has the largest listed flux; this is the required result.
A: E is 4792.94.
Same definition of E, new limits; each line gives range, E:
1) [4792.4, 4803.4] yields 4802.89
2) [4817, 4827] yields 4818.39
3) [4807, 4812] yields 4807.31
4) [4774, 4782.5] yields 4776.42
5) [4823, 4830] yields 4829.50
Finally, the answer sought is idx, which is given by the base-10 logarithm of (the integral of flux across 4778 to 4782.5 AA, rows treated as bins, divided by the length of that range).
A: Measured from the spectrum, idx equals 0.993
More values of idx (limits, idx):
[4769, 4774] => 0.976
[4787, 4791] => 0.959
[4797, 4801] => 0.973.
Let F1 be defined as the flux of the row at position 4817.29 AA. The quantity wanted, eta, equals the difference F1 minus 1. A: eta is 8.0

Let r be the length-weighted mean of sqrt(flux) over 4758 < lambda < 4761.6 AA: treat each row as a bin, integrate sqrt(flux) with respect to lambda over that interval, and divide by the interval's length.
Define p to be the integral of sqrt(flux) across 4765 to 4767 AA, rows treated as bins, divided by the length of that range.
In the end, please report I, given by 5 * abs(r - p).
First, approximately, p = 3.18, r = 3.13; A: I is 0.24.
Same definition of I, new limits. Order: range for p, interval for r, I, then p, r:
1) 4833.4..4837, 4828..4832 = 0.03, 3.08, 3.08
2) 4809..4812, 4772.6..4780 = 0.55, 3.10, 3.21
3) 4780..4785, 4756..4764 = 0.30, 3.02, 3.08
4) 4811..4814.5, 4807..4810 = 0.21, 3.06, 3.10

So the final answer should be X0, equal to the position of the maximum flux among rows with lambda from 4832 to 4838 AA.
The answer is 4832.84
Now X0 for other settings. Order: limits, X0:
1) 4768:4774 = 4773.12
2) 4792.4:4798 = 4794.05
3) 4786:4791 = 4789.63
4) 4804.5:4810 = 4807.31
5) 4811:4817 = 4811.74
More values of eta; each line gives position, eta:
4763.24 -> 8.1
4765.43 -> 8.9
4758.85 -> 9.0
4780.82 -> 8.7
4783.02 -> 7.9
